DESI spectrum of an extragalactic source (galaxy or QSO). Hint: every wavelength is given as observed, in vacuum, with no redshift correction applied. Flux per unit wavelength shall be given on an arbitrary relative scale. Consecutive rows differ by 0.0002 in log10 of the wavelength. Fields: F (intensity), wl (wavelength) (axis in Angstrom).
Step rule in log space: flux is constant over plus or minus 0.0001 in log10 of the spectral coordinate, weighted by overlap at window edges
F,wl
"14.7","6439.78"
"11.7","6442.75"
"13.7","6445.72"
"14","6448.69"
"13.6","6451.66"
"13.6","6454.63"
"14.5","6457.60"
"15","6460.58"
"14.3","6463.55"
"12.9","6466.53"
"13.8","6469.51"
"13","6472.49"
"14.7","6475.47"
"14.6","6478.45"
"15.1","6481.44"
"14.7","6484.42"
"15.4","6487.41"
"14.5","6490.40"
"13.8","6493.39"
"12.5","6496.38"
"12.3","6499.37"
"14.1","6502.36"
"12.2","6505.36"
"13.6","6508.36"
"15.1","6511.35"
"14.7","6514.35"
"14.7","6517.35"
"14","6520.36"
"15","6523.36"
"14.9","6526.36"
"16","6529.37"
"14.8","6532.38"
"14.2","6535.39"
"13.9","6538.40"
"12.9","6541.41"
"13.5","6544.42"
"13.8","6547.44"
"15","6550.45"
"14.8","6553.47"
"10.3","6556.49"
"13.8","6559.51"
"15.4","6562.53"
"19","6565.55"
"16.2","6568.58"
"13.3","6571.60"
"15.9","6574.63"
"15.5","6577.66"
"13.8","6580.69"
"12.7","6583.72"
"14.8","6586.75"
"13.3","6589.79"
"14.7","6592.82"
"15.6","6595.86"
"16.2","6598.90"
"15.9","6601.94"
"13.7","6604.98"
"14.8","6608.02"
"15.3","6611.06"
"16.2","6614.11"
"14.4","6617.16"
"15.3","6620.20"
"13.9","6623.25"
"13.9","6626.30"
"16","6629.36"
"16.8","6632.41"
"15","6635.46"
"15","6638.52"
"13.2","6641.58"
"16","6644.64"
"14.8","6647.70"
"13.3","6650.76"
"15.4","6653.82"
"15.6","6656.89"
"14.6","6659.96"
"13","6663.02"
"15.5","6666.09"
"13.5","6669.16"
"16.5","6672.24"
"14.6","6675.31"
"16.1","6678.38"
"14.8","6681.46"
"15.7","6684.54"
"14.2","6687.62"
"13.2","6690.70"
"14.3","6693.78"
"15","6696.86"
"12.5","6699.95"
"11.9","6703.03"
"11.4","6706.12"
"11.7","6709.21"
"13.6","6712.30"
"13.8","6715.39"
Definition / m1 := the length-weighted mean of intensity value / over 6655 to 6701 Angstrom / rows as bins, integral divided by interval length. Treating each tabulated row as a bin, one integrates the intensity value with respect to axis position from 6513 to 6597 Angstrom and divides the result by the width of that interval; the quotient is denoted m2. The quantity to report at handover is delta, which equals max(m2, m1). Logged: 14.6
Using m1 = 14.6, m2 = 14.51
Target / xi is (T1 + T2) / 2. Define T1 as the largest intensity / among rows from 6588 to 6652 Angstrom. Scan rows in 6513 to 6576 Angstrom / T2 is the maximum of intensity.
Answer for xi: 17.9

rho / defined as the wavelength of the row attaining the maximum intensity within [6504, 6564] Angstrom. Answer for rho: 6529.37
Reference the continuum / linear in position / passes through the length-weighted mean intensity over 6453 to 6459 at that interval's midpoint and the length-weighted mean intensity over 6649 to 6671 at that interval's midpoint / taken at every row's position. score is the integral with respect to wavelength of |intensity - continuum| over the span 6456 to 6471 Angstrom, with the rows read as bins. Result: 9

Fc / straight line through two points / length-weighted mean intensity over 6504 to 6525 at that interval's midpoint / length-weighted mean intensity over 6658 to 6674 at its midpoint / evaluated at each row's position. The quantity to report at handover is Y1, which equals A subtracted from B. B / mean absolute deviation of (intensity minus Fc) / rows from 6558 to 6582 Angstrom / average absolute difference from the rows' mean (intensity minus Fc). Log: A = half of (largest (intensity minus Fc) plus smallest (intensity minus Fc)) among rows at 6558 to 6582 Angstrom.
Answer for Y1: -0.5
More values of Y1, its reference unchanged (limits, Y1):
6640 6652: 1.1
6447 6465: 0.2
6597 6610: 0.4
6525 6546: 0.6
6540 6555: 1.1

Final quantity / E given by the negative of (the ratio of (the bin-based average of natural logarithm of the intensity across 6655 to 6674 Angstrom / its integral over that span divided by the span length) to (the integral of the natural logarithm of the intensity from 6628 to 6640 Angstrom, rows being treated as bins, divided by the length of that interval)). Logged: -0.98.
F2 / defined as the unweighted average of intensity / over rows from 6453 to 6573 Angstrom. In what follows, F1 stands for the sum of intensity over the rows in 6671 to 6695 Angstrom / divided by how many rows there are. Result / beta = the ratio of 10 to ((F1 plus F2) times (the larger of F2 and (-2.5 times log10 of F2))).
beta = 0.0241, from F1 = 14.9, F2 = 14.25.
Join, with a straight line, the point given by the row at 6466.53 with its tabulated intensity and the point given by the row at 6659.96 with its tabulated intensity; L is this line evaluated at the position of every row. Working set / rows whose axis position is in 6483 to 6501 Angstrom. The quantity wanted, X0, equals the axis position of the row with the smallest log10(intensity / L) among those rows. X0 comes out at 6499.37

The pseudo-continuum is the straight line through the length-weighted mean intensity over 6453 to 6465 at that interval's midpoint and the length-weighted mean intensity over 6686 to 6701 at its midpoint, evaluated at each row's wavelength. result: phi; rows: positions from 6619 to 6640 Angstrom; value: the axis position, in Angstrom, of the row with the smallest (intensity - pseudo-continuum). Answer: 6623.25 Angstrom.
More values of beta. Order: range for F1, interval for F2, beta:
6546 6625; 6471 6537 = 0.0241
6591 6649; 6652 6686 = 0.0221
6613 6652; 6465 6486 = 0.0244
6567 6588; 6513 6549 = 0.0240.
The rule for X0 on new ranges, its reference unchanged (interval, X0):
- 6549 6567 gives 6556.49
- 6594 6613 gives 6604.98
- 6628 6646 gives 6641.58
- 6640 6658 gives 6641.58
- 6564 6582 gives 6571.60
